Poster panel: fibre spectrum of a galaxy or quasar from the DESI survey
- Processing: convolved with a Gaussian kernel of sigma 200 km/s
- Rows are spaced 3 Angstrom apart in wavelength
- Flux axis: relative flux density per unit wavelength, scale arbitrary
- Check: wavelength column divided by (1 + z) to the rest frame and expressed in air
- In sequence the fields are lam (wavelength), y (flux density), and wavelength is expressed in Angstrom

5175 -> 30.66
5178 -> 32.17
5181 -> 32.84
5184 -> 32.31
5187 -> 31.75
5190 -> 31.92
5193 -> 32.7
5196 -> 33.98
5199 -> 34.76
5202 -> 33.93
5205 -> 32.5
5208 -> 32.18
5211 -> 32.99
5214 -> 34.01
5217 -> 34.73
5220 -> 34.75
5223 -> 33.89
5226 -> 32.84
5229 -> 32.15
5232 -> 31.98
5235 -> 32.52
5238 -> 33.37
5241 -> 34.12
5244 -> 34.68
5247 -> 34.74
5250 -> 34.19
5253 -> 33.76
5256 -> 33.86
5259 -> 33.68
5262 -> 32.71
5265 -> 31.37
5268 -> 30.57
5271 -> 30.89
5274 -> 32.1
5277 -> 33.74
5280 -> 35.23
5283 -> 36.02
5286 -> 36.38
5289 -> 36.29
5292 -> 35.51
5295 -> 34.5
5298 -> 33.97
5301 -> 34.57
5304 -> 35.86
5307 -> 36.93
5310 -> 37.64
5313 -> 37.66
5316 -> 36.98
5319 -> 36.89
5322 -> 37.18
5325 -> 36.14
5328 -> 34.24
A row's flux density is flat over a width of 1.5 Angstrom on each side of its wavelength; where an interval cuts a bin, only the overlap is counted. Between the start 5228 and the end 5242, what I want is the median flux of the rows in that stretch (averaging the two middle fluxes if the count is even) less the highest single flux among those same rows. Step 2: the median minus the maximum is -1.6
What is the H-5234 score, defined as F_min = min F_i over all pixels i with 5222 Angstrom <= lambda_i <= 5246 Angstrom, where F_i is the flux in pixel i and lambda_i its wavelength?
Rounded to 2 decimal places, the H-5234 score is 31.98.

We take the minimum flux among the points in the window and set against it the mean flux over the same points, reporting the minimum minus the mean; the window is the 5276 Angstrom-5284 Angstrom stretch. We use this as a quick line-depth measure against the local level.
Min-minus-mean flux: -1.3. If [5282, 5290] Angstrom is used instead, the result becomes -0.2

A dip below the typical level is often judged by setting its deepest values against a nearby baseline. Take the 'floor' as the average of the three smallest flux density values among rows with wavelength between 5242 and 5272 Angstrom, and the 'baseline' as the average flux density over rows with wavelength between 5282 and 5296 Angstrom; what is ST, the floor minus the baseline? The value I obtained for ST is -4.8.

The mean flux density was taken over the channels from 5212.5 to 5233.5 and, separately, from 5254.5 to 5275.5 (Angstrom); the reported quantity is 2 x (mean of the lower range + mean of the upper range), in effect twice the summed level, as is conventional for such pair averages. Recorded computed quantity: 131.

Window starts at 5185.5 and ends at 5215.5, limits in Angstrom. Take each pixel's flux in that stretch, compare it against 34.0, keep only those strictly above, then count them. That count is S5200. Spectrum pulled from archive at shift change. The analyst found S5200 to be 2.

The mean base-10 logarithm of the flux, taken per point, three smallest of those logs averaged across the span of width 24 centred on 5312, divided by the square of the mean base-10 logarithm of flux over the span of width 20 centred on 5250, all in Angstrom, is 0.661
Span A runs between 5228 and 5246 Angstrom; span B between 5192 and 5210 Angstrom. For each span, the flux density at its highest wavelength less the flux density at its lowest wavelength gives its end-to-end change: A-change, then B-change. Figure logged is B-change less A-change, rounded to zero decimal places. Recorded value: -3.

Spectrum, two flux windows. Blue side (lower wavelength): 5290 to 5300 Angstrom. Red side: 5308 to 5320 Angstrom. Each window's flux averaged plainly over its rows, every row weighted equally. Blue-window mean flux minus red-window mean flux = -2.6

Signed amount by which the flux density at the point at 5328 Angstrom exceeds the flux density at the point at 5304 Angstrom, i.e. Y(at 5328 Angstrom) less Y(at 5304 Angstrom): -2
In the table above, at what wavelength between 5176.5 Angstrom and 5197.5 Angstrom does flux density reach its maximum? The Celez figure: 5196 Angstrom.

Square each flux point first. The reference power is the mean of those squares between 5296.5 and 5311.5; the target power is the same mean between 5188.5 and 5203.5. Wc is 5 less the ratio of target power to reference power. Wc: 4.13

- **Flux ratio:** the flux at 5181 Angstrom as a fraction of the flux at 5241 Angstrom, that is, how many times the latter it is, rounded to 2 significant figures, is 0.96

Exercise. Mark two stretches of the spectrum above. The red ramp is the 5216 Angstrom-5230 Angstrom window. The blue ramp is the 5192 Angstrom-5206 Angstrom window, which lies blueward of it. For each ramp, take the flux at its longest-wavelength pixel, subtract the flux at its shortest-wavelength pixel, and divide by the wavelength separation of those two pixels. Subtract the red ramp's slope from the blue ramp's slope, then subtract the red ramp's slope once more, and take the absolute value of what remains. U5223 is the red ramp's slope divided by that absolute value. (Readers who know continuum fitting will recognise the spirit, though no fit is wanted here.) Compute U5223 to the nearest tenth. -0.5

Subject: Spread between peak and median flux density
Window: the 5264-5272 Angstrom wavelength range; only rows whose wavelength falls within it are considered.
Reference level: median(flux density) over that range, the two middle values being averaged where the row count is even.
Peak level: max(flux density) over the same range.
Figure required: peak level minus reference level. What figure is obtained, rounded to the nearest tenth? 0.5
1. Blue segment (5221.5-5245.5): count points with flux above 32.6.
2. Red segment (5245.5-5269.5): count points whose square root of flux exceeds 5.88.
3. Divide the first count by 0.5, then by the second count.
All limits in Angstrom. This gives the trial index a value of 10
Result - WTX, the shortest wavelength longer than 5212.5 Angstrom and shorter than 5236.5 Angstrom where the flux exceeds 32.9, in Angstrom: 5214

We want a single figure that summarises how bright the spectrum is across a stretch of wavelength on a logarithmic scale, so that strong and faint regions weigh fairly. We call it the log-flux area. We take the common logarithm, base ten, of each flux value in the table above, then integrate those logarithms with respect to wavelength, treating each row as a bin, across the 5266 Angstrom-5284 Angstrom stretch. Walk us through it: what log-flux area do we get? 27.3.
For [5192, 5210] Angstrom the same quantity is 27.4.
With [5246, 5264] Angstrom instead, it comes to 27.5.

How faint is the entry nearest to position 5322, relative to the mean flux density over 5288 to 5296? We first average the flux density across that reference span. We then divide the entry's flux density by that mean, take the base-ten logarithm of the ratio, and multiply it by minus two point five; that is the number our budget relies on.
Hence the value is -0.052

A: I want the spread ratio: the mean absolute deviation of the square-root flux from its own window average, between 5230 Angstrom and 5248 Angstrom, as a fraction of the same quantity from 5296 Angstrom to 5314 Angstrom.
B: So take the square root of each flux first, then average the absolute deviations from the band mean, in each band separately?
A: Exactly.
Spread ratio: 0.75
